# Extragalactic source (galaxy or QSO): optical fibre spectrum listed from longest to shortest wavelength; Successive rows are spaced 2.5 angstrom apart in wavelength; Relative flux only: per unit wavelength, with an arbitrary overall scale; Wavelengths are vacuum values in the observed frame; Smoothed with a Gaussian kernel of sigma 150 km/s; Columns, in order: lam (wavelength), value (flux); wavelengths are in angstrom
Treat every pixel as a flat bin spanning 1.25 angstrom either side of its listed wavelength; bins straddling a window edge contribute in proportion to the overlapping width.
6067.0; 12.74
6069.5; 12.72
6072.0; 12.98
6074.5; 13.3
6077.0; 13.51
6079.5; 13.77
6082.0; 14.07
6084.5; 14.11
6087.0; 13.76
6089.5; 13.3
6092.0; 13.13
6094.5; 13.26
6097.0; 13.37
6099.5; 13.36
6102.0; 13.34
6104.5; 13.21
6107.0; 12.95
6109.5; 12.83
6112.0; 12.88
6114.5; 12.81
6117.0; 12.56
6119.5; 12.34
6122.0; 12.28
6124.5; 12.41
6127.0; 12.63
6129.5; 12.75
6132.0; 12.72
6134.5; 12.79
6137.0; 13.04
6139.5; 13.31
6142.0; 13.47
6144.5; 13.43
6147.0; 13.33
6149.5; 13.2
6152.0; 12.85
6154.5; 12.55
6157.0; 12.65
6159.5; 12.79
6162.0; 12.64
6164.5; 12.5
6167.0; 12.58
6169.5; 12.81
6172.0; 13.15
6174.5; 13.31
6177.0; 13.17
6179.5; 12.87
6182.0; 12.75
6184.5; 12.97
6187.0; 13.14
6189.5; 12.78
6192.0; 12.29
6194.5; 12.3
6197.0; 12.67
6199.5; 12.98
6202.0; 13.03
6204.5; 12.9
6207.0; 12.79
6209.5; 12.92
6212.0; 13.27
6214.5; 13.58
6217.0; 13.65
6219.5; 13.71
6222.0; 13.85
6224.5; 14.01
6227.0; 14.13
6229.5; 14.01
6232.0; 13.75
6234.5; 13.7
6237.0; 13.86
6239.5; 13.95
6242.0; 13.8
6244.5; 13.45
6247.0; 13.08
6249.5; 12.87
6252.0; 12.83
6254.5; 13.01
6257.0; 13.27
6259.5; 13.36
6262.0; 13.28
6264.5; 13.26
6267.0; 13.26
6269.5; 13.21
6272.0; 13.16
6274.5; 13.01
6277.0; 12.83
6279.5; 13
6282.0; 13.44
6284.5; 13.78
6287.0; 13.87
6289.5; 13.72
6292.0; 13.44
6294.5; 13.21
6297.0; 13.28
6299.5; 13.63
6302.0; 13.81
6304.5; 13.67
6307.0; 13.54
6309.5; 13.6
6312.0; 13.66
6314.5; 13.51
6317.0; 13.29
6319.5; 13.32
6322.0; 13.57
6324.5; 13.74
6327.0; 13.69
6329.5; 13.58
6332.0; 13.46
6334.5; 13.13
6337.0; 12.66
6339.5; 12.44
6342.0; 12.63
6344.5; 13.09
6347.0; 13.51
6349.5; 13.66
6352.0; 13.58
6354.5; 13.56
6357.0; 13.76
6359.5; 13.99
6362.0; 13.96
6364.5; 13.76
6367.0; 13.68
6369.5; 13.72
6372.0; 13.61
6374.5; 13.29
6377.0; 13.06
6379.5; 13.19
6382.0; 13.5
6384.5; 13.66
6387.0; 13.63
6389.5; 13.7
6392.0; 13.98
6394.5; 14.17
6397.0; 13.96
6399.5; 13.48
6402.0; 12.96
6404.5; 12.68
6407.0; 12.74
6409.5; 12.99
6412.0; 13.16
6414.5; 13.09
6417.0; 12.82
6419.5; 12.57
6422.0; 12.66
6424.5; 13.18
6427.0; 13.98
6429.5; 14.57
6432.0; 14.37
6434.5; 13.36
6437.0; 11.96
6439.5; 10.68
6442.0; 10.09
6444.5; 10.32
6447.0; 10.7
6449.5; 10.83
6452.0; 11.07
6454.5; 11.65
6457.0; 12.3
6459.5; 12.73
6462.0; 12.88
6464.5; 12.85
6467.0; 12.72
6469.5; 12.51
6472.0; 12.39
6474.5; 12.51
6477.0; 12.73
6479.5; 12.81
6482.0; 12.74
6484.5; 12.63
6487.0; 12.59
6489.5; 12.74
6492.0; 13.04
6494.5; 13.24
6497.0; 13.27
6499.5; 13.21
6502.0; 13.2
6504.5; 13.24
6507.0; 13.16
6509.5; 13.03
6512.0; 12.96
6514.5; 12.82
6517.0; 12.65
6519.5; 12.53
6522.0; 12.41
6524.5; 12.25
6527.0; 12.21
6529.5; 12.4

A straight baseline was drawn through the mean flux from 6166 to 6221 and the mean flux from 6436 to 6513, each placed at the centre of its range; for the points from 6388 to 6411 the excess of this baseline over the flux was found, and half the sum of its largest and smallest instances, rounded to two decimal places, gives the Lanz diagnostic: -0.91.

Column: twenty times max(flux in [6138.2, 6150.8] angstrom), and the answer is 269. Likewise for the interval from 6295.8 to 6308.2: 276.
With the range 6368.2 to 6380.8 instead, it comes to 274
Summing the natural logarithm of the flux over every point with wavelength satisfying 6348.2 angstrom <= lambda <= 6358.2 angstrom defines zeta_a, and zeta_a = 10.45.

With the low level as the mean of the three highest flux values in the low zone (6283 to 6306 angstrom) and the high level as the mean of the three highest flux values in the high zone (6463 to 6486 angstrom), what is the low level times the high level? 177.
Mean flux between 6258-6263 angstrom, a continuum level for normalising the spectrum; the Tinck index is 13.3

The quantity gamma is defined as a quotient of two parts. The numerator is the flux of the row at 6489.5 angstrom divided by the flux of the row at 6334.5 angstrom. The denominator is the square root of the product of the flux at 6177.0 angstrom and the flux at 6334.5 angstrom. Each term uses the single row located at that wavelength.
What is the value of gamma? 0.0738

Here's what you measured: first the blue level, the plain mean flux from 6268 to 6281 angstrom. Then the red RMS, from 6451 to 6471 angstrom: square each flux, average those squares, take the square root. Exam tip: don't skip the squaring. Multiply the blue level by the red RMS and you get 161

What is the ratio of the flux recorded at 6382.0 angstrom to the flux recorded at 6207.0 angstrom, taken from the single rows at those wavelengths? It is 1.056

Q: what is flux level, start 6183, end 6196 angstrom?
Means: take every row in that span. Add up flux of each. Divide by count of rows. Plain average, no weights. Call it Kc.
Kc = 12.7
